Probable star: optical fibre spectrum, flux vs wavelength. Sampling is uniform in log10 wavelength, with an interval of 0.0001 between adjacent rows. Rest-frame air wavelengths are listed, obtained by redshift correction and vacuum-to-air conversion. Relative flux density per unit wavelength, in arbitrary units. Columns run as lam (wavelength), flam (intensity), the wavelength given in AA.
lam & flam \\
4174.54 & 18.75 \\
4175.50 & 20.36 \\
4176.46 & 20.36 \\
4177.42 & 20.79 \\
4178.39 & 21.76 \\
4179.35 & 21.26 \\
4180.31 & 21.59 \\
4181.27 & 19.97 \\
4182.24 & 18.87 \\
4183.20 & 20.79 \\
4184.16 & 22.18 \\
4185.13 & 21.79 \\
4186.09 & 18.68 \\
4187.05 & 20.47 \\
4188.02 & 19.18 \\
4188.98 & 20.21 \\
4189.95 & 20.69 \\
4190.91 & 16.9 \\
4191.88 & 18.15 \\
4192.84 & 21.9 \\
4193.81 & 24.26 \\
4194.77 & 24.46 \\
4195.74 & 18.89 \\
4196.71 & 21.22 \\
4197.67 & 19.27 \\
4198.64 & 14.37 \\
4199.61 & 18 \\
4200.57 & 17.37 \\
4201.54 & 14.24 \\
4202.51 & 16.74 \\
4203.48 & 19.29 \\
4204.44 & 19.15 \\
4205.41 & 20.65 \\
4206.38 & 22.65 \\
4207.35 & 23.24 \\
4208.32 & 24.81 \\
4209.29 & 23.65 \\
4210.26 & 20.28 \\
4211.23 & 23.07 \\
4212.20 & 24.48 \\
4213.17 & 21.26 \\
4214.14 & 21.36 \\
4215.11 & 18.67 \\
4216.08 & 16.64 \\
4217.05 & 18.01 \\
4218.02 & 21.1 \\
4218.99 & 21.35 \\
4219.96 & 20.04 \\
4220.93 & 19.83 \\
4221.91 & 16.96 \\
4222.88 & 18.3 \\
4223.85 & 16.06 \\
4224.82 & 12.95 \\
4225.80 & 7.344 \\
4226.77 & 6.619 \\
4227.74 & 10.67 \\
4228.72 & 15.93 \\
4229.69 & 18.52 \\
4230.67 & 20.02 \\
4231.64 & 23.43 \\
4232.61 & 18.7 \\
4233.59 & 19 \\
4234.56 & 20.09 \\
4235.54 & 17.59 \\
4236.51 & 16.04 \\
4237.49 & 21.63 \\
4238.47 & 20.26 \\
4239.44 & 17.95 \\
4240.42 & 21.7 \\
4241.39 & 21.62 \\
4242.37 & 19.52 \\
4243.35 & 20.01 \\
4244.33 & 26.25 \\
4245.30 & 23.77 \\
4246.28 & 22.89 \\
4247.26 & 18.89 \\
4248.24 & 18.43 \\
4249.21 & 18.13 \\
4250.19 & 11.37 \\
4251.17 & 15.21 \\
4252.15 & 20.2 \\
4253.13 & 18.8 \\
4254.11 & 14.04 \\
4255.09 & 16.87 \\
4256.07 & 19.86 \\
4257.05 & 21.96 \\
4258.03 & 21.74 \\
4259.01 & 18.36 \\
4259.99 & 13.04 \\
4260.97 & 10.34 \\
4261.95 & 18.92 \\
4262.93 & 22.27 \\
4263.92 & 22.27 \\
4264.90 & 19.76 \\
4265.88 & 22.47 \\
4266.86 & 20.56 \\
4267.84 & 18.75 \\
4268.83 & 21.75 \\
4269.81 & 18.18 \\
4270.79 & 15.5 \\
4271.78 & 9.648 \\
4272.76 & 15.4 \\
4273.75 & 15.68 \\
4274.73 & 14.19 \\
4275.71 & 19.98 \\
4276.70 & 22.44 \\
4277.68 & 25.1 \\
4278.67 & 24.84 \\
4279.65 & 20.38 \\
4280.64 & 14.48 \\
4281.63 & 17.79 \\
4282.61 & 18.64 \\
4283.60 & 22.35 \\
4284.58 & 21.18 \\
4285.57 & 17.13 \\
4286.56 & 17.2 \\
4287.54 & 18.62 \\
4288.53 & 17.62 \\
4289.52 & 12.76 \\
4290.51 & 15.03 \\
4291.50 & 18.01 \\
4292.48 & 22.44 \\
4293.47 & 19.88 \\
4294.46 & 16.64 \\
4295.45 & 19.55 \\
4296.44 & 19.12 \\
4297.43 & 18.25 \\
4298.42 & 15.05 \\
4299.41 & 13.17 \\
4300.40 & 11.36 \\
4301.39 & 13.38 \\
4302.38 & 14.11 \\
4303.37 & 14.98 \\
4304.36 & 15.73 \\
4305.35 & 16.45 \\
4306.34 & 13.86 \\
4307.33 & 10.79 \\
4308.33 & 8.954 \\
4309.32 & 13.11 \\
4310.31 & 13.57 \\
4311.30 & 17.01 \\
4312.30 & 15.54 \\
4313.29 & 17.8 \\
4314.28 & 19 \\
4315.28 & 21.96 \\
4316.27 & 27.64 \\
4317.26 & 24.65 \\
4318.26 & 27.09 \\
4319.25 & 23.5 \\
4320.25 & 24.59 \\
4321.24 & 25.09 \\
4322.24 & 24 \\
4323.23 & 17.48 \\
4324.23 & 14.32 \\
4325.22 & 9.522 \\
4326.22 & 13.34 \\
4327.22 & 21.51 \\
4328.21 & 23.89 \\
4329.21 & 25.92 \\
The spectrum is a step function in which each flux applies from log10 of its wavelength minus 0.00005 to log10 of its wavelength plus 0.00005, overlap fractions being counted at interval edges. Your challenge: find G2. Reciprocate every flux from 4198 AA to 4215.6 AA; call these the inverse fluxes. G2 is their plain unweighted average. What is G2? 0.051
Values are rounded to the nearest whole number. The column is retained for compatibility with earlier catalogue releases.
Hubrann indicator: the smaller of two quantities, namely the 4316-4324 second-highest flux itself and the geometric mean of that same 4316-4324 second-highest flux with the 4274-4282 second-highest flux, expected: 26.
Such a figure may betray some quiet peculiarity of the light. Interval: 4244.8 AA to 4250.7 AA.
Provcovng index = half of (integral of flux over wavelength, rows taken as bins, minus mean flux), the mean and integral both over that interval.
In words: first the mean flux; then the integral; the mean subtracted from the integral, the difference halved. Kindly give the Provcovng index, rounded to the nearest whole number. 46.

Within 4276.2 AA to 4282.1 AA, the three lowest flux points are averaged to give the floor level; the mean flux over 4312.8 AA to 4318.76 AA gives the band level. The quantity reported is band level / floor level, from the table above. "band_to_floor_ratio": 1.31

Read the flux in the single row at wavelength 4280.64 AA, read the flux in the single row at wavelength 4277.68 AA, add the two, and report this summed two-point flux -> 40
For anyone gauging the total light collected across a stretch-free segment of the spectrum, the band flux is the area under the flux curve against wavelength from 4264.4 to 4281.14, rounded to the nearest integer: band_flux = 314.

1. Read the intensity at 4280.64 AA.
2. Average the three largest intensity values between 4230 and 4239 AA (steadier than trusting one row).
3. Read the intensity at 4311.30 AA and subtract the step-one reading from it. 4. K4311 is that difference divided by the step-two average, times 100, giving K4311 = 12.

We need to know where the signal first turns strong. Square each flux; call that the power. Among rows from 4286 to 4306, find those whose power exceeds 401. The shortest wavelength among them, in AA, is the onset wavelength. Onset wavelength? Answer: 4292.48 AA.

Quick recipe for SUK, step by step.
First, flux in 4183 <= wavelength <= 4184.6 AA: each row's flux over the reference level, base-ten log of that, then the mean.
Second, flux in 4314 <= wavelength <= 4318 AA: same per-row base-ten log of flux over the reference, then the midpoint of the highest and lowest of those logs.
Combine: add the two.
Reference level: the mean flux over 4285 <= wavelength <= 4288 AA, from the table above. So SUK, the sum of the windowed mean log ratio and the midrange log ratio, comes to 0.20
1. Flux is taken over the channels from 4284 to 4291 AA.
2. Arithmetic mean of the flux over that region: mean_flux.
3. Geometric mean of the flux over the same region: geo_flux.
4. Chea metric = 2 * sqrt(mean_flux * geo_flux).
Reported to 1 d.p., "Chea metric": 34.0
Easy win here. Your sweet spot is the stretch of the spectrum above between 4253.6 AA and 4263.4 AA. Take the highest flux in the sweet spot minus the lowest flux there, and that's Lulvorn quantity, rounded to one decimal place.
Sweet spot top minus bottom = 11.9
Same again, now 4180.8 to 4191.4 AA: 5.3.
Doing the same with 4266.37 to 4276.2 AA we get 12.1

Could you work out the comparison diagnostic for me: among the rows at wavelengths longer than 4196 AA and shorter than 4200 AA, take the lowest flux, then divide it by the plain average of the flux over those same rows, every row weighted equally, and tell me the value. 0.79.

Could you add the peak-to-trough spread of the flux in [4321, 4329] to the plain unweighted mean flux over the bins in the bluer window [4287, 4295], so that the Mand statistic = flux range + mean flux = 33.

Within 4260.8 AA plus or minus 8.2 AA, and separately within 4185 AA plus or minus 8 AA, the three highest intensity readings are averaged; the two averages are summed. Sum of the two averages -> 44.3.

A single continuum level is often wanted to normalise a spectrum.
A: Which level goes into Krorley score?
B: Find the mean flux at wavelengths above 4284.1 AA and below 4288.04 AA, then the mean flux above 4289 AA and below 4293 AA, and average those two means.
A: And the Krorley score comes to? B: 17.8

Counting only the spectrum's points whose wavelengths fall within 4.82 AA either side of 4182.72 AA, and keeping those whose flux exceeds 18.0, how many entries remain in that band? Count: 10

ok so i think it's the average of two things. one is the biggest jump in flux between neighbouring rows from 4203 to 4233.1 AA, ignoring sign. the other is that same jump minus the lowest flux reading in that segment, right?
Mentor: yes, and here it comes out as 2.3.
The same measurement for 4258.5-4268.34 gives 3.4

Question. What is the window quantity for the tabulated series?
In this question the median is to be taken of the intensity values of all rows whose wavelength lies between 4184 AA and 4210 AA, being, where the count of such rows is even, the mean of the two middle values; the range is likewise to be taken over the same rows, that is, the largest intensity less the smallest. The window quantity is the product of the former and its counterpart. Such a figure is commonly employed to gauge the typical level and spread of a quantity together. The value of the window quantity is 214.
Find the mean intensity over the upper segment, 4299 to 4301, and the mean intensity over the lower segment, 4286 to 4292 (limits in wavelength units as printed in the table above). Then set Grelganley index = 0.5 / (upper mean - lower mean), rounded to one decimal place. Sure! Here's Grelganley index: -0.1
